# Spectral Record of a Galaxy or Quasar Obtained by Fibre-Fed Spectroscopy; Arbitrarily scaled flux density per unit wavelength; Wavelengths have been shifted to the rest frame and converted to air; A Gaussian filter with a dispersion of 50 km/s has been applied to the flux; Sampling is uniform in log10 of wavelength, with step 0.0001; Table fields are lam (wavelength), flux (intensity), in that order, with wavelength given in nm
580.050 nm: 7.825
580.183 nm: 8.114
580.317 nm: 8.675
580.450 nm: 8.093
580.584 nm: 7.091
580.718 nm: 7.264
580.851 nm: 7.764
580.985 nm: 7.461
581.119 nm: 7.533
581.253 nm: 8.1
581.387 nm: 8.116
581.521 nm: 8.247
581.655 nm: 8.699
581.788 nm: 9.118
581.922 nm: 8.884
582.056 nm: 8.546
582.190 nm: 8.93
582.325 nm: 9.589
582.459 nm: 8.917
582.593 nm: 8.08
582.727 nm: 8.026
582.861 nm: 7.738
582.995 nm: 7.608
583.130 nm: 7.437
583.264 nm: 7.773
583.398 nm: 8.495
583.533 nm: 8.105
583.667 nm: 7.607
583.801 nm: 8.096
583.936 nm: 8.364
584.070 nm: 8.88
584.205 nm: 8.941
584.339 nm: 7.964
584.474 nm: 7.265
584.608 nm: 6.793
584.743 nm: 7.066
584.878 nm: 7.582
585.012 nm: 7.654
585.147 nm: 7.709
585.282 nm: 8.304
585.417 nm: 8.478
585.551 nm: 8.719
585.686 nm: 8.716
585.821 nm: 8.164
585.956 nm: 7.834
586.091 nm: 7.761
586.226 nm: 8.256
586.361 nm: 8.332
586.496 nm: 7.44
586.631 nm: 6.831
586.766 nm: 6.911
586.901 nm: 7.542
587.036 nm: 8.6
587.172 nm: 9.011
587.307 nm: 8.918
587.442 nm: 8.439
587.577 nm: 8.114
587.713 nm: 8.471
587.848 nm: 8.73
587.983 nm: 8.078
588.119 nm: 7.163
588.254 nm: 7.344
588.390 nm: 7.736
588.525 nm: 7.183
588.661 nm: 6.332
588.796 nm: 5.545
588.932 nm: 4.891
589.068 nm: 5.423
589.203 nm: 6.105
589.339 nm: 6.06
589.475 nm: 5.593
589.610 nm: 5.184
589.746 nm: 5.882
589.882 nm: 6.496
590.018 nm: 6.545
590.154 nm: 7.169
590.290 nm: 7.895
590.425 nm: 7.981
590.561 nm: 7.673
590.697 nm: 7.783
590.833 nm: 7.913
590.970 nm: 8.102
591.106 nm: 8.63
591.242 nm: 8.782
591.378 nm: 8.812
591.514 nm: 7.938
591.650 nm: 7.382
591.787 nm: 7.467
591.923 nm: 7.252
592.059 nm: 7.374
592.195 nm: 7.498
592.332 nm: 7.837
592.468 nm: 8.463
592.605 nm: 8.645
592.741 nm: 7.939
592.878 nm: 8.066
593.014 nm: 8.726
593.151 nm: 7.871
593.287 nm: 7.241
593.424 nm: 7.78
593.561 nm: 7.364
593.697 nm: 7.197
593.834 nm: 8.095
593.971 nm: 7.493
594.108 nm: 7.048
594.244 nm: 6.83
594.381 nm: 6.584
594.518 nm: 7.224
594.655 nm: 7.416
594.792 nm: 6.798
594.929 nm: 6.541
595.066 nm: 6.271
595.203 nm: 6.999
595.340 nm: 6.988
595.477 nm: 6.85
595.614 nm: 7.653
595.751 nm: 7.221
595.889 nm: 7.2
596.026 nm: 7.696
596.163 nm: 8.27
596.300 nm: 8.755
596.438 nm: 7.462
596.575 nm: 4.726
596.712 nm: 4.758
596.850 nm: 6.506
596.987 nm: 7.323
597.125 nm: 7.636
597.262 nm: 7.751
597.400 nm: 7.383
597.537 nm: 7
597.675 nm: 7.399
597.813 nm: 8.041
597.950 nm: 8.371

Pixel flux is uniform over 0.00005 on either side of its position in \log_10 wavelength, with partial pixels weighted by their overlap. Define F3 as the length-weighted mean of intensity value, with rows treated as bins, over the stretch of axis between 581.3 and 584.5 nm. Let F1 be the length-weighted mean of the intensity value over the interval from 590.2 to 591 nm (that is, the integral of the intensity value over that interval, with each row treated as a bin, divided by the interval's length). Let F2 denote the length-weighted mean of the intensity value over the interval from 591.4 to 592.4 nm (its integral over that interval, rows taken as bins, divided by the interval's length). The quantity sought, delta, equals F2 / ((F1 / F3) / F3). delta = 67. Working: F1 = 7.9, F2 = 7.60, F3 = 8.32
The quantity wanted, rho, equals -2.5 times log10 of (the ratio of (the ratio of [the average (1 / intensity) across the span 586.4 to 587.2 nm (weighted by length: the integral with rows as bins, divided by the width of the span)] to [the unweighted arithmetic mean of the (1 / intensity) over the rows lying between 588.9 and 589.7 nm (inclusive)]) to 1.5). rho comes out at 0.79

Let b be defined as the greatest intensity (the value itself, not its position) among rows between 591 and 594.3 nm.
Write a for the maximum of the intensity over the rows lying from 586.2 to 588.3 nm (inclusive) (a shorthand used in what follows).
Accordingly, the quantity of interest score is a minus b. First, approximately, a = 9.011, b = 8.812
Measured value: 0.2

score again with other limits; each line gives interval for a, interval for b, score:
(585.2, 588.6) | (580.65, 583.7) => -0.6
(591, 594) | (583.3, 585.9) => -0.1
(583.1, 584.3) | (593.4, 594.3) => 0.8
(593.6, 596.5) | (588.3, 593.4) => -0.1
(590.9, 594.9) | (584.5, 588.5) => -0.2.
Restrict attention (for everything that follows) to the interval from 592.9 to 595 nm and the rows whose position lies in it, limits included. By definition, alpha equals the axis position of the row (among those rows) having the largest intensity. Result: 593.014 nm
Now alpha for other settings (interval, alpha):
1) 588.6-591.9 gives 591.378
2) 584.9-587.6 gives 587.172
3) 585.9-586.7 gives 586.361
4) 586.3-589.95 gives 587.172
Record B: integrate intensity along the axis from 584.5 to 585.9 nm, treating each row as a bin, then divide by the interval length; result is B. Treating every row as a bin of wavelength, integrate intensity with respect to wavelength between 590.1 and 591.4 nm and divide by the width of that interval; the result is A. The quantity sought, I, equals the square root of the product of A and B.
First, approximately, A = 8.1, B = 7.90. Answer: 8.0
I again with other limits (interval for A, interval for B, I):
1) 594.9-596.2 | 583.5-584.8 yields 7.5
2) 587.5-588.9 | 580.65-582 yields 7.8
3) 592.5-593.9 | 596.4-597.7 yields 7.3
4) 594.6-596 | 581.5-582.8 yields 7.8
